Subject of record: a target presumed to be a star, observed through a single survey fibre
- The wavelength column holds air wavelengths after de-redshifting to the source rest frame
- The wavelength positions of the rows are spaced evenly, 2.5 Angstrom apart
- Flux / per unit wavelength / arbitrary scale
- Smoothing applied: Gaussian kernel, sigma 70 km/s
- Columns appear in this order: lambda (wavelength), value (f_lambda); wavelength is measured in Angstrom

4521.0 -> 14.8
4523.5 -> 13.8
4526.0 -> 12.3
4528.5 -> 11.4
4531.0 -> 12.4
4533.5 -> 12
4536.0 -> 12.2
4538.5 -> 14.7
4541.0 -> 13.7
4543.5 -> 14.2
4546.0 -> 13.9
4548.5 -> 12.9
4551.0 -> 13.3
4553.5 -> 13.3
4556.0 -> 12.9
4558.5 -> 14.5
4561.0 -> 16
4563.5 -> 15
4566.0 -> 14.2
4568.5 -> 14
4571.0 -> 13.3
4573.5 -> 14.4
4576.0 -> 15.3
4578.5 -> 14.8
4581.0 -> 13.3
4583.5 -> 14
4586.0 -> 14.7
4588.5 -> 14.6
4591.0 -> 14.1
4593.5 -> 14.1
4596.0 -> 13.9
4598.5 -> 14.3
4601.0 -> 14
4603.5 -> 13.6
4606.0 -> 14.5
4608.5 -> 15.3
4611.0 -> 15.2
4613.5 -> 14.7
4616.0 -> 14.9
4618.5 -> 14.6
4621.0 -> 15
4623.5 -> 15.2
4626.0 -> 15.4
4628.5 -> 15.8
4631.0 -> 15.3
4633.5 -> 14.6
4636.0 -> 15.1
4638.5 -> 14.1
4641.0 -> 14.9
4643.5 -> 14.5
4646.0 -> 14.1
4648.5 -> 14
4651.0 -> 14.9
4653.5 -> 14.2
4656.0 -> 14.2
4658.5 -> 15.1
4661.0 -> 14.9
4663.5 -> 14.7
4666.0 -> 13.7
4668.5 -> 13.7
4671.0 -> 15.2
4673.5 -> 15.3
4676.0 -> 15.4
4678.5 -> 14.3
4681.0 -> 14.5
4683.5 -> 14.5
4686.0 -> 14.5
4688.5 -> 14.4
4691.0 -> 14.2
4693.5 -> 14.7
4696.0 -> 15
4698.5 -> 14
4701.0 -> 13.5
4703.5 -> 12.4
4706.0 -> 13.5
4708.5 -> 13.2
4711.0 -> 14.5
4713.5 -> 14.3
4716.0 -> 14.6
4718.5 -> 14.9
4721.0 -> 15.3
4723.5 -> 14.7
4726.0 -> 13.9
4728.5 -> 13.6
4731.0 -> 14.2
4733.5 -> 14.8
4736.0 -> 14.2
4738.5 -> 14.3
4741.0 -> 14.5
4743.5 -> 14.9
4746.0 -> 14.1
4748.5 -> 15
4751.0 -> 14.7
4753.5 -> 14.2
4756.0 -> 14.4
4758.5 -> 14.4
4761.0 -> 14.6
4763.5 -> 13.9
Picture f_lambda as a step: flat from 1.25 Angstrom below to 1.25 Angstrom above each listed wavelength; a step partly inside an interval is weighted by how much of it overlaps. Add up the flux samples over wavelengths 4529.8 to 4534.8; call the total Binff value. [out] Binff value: 24.4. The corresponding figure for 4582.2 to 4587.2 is 28.7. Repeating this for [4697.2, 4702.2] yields 27.5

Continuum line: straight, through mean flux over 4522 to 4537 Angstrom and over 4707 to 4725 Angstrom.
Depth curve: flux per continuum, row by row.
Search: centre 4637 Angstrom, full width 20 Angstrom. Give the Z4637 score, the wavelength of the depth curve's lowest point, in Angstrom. 4646.0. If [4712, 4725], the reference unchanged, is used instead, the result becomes 4713.5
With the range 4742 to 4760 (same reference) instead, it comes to 4746.0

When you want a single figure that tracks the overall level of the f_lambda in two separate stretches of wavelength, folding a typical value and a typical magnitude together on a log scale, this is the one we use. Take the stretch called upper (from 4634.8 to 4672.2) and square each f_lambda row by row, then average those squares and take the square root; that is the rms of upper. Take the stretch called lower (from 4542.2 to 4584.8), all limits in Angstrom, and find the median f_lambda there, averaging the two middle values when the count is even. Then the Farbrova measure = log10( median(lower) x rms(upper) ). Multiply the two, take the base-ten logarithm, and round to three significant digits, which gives 2.31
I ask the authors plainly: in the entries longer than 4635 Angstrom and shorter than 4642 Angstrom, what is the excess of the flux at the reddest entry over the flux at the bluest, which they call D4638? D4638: -0.20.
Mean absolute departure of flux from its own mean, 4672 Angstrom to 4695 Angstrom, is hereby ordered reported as 0.33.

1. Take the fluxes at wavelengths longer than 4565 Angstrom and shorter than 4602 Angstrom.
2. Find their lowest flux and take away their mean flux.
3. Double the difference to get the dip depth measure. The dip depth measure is -1.80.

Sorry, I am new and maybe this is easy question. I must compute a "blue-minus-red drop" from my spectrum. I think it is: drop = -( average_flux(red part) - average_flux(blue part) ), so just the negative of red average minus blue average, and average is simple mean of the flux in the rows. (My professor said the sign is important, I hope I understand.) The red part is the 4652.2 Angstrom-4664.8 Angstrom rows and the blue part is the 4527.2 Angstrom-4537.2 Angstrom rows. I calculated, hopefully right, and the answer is -2.6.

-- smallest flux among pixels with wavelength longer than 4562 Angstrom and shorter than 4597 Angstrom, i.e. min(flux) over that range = 13.3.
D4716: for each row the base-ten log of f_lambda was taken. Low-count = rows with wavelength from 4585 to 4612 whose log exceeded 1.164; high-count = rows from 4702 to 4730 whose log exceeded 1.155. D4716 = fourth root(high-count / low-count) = 1.11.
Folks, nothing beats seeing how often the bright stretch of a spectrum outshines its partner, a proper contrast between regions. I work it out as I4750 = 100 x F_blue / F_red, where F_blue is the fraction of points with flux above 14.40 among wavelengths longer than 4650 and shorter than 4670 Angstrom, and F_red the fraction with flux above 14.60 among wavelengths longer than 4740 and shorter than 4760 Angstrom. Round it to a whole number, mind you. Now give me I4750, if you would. 133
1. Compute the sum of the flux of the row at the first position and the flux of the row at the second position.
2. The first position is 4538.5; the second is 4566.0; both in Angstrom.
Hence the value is 28.9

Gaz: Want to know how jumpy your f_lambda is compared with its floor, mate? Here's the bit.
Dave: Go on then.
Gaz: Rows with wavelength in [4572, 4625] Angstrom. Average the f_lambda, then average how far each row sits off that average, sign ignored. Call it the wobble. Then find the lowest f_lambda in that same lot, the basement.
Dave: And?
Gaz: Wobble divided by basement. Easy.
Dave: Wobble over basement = 0.0344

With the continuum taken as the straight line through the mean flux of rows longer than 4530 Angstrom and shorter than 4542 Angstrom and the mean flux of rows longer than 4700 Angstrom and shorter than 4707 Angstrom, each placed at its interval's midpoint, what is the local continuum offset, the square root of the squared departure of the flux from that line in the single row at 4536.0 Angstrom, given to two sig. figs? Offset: 0.80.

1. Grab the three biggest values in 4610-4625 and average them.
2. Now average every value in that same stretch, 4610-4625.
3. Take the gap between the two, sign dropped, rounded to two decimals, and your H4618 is 0.20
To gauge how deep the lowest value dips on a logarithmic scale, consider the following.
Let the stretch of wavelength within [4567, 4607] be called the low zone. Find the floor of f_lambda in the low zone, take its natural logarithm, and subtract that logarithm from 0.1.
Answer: -2.49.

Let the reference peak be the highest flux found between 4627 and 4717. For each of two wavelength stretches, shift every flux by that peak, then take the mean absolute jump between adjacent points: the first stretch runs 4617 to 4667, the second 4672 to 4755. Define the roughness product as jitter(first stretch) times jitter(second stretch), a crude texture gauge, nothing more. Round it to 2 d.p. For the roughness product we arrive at 0.25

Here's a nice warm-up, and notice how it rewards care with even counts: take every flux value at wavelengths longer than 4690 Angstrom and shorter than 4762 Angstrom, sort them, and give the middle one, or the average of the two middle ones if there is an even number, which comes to 14.4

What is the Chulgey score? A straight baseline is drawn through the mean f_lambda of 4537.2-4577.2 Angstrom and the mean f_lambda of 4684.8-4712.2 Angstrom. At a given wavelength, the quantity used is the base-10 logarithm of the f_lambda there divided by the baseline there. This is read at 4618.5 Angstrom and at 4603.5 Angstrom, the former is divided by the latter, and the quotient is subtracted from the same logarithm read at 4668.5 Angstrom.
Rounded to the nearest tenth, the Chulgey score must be 1.1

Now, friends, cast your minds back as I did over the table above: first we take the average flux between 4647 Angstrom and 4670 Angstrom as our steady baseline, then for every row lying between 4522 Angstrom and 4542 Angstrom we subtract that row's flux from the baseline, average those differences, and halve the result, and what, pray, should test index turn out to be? 0.78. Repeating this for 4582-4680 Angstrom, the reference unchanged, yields -0.12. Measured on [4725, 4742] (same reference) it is 0.08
